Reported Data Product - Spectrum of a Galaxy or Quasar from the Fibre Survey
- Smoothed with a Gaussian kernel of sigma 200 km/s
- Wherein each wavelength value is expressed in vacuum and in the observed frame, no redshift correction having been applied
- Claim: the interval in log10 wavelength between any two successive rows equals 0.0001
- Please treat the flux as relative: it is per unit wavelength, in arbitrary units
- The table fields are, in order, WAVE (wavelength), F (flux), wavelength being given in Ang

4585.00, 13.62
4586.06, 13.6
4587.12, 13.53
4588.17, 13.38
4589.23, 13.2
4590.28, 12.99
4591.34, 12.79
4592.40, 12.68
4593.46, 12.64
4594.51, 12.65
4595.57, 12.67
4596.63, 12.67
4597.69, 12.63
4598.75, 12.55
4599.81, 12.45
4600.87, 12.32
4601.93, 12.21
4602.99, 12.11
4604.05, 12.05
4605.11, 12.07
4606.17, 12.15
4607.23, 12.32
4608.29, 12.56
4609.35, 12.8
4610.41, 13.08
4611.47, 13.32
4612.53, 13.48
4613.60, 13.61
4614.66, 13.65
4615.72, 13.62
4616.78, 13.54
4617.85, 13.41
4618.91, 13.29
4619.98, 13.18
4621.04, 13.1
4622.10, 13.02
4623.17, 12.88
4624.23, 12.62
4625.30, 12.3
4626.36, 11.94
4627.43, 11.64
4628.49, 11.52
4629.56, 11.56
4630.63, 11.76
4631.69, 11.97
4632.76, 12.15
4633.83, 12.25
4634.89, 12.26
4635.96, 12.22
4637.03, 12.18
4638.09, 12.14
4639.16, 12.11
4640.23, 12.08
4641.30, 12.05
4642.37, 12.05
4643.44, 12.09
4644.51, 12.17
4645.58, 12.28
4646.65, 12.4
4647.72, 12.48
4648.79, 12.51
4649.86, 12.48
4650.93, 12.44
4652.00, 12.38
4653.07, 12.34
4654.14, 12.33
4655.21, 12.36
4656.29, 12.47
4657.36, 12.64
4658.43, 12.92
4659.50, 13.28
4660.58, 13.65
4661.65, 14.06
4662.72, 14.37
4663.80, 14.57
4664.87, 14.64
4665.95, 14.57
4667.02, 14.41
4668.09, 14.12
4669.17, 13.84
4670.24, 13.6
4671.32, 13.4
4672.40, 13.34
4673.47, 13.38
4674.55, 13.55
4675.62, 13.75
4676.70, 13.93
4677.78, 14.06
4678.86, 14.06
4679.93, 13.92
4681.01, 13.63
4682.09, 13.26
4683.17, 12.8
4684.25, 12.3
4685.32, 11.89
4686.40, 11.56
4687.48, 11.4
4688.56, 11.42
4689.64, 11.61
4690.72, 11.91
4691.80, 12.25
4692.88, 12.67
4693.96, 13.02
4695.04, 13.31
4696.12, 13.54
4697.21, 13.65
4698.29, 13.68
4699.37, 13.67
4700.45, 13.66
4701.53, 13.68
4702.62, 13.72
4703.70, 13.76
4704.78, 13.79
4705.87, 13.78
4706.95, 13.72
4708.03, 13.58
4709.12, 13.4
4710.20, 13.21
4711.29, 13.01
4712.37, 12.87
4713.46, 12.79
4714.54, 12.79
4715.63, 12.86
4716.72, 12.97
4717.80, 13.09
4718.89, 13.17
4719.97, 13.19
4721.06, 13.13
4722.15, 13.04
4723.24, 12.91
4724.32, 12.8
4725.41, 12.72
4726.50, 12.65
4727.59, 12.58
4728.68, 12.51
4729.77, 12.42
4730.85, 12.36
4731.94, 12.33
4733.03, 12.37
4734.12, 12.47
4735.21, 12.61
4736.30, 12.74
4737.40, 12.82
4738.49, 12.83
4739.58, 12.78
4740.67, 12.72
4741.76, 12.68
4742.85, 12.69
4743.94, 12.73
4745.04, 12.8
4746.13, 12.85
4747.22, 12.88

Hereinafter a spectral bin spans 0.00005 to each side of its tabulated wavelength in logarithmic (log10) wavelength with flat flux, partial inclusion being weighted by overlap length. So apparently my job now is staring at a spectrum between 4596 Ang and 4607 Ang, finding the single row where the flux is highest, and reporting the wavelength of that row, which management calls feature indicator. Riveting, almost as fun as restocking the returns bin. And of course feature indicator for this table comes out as 4596.63 Ang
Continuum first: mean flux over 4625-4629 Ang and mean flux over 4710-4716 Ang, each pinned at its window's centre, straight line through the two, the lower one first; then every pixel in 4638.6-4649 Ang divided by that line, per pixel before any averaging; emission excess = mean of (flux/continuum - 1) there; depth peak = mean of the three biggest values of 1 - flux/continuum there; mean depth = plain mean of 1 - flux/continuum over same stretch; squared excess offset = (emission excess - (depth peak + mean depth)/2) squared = 0.000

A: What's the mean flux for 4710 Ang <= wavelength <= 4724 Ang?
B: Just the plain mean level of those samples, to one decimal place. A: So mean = 13.0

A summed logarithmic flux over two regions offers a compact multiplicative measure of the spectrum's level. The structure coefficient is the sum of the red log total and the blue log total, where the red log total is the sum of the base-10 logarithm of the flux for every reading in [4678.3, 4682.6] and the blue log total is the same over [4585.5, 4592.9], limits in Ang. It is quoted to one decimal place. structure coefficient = 12.4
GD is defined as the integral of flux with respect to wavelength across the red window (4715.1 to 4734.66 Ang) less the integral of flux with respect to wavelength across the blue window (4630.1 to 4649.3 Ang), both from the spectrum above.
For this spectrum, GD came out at 16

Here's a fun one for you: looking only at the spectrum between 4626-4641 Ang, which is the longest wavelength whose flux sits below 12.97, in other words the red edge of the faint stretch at 4640.23 Ang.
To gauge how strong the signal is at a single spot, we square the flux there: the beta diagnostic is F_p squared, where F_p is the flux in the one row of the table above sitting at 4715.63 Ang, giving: 165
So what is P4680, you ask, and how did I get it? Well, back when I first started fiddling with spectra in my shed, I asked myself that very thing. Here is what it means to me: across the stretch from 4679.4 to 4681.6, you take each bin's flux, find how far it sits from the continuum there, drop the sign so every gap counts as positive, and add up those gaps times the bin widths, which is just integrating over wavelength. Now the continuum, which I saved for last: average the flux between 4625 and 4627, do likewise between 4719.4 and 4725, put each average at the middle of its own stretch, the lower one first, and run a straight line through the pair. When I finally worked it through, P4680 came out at 2.5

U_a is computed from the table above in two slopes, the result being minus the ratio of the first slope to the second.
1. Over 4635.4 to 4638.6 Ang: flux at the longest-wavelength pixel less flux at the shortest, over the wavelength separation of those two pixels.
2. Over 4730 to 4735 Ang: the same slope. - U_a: 1.1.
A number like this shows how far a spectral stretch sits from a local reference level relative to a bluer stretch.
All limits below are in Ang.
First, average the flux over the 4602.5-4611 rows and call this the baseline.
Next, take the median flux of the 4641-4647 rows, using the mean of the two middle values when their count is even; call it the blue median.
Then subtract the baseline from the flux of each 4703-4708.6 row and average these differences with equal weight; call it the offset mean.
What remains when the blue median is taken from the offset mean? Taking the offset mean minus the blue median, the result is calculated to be -10.8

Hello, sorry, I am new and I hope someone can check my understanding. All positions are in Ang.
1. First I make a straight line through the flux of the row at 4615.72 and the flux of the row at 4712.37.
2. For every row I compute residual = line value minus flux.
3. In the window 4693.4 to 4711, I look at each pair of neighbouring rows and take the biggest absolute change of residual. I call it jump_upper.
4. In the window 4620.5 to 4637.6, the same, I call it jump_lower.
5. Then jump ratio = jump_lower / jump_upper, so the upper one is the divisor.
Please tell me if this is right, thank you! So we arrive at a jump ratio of 1.18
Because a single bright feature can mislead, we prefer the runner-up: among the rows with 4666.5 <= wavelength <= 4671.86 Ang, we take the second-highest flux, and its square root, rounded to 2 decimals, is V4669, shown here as 3.76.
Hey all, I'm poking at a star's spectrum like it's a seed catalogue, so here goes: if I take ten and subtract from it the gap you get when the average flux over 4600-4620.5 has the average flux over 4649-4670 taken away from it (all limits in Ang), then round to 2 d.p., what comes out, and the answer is 10.48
